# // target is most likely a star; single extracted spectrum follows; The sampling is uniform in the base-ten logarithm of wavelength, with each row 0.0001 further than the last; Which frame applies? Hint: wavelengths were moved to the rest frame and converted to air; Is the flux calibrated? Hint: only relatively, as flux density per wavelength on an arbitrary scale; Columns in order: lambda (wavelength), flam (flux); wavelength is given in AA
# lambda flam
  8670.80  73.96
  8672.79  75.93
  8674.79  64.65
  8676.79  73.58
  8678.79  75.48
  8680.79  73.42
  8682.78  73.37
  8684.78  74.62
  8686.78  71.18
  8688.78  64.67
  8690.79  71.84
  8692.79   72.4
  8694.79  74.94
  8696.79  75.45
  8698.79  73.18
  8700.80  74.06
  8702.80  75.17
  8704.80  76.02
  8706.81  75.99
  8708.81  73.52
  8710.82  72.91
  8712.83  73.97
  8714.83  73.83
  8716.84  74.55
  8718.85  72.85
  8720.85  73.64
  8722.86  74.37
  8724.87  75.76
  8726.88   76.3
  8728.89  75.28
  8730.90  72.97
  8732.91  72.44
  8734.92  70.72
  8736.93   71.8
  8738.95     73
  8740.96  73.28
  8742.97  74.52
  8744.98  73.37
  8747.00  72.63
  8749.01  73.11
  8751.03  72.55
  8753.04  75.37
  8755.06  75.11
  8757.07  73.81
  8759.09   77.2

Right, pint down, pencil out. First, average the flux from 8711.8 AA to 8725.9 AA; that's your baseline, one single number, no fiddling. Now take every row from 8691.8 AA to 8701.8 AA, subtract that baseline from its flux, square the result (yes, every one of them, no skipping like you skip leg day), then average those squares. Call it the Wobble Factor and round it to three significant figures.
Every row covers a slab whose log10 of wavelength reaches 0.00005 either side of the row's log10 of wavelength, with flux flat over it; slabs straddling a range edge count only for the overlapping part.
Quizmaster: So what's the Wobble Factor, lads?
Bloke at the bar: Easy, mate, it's 1.26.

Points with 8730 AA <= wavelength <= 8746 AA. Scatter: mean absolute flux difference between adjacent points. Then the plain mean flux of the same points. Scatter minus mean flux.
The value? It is -71.7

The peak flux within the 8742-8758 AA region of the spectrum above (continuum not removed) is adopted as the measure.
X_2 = 75.37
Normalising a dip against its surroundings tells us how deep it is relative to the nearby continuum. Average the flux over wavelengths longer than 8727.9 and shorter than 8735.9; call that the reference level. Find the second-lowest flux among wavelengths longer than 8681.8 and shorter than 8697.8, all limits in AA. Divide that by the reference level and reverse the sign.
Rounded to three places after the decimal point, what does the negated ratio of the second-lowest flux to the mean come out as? -0.977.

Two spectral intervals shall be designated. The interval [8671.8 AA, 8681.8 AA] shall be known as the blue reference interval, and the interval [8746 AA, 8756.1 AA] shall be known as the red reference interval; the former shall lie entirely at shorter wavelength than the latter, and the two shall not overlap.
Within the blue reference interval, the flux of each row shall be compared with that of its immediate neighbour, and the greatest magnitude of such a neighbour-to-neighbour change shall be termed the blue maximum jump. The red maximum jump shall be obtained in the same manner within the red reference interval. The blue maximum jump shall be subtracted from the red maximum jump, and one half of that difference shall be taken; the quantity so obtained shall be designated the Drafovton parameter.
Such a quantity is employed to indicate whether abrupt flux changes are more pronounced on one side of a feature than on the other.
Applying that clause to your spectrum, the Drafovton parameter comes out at -4.23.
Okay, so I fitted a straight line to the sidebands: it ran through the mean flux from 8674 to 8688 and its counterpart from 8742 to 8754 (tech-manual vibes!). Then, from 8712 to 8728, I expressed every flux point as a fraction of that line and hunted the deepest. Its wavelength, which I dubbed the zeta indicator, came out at 8718.85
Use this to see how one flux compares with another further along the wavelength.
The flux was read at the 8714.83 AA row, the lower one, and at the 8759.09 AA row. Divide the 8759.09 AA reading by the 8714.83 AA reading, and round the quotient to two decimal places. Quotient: 1.05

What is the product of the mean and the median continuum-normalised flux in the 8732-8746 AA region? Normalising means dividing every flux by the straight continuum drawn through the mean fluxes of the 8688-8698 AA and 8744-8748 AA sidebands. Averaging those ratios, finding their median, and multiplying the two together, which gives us 1.00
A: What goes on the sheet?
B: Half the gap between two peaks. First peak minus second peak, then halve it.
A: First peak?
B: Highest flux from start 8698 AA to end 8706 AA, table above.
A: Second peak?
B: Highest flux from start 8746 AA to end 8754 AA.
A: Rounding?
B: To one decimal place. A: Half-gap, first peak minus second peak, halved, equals 0.3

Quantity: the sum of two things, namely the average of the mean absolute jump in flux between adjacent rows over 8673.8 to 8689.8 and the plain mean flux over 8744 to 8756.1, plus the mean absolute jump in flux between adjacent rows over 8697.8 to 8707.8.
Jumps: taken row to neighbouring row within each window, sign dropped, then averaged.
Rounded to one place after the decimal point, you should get 39.3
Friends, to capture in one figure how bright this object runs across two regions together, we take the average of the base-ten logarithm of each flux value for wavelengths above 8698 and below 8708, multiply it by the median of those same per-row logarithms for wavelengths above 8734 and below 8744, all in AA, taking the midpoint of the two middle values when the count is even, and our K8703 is 3.49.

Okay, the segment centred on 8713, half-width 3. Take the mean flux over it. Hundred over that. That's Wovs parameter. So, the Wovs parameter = 1.36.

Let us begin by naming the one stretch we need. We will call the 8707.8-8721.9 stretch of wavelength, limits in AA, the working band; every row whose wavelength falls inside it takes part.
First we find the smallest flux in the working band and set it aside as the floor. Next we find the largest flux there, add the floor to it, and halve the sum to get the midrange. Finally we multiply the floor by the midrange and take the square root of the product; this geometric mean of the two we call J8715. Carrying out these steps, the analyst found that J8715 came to 73.3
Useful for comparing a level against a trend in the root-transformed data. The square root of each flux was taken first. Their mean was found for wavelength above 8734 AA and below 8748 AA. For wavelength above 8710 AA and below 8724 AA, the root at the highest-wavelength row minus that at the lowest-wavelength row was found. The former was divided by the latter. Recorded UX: 100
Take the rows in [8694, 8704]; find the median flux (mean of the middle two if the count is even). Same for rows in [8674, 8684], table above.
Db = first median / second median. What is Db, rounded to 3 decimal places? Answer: 1.021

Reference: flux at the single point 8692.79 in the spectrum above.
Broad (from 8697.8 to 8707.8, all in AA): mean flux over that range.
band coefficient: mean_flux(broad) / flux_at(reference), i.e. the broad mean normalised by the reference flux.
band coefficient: 1.03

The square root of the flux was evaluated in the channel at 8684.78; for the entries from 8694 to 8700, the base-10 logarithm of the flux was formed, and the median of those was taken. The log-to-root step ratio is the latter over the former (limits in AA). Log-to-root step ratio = 0.2170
